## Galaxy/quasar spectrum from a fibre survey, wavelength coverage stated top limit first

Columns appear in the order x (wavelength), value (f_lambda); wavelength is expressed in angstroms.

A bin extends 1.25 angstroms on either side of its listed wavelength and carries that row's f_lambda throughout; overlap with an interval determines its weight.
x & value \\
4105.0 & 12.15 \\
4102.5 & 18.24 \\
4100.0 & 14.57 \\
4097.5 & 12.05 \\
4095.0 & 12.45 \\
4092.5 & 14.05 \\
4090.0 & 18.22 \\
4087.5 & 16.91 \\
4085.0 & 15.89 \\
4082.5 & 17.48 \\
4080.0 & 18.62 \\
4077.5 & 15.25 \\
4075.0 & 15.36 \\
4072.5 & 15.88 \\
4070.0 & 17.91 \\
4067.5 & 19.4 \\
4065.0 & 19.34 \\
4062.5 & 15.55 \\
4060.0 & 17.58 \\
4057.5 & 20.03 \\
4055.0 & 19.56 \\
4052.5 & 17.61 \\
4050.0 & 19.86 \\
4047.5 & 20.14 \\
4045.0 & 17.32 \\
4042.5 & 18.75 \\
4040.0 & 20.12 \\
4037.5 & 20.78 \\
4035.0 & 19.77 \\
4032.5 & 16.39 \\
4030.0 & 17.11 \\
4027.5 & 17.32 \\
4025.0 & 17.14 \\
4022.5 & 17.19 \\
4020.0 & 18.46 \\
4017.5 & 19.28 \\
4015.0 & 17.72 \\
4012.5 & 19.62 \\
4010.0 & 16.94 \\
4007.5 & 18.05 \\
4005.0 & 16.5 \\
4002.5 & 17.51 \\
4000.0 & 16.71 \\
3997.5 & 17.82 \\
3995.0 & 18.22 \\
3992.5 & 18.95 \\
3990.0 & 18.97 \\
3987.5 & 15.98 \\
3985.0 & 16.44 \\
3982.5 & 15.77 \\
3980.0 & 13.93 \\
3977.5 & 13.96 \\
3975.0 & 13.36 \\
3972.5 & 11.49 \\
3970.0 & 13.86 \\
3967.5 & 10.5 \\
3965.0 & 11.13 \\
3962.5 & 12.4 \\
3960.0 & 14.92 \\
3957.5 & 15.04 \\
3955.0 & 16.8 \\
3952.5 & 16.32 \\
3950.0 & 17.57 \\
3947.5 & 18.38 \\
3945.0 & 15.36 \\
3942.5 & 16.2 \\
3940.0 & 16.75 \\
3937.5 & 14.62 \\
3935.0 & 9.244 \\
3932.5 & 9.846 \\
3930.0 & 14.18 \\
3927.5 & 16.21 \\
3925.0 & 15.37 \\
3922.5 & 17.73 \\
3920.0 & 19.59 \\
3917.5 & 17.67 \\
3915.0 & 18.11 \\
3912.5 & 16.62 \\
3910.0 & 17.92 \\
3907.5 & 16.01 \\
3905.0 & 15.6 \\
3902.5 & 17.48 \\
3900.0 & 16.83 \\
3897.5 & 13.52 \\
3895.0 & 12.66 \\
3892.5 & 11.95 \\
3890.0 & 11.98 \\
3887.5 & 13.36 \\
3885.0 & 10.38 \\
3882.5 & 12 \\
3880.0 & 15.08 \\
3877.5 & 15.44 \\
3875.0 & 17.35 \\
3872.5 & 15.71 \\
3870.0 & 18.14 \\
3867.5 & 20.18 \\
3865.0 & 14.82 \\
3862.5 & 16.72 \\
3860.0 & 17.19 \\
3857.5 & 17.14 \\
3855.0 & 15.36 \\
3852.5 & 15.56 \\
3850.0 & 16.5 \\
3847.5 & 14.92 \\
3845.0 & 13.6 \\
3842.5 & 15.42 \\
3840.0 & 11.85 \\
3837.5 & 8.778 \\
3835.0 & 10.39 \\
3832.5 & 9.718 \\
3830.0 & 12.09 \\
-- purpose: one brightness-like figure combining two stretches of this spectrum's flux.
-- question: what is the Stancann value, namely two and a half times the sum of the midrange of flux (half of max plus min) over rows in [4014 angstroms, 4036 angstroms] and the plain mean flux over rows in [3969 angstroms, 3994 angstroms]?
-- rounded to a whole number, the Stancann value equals 83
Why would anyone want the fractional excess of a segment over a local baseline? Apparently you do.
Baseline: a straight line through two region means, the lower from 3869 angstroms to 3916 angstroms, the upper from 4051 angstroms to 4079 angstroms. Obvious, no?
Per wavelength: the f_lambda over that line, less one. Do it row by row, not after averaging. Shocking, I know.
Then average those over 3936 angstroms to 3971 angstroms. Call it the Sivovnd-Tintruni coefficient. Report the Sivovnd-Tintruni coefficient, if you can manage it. -0.06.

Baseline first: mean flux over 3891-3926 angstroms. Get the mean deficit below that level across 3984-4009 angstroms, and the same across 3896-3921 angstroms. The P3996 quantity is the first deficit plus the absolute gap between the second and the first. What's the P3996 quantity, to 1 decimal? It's -0.7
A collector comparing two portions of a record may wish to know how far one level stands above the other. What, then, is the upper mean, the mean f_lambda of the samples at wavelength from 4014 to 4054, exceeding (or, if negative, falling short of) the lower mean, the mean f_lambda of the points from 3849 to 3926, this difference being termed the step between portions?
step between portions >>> 2.6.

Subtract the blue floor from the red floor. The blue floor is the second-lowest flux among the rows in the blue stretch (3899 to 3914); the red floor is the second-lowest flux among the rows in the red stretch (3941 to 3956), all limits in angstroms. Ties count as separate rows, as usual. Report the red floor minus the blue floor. 0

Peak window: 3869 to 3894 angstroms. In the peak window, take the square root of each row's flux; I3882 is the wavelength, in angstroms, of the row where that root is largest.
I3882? 3870.0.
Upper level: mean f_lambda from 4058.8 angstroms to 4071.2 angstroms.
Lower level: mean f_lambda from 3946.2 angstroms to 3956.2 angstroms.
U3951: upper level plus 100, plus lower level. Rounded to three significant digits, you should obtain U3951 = 135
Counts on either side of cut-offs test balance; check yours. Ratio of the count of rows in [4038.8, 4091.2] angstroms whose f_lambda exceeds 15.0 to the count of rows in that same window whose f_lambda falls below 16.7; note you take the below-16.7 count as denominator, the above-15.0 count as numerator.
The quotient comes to 4.20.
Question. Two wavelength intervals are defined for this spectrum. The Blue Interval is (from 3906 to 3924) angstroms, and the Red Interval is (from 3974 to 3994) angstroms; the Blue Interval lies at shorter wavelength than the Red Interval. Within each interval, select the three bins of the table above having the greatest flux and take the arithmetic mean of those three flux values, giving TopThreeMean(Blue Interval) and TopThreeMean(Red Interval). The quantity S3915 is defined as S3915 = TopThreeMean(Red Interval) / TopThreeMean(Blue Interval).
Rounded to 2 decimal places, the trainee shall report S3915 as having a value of 0.98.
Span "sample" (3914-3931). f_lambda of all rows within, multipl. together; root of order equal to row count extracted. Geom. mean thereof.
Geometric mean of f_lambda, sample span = 16.9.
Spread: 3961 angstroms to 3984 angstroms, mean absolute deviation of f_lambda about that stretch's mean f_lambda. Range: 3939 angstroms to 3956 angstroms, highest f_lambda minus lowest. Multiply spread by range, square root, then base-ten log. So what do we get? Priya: 0.31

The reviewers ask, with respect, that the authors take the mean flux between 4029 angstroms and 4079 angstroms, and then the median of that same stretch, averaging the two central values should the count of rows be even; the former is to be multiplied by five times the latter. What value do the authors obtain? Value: 1667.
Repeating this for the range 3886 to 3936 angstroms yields 1193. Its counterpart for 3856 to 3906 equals 1178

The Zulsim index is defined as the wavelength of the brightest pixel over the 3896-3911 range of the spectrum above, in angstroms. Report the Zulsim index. 3910.0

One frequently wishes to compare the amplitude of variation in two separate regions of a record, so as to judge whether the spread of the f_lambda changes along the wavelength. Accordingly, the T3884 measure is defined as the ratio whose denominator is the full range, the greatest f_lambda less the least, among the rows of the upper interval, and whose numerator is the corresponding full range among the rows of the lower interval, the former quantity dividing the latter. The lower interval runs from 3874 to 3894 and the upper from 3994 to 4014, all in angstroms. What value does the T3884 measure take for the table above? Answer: 2.2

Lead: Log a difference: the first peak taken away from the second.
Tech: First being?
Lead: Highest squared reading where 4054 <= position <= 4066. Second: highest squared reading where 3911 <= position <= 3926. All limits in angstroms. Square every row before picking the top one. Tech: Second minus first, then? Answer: -17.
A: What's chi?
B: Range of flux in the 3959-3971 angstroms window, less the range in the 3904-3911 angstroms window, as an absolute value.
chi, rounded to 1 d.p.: 2.1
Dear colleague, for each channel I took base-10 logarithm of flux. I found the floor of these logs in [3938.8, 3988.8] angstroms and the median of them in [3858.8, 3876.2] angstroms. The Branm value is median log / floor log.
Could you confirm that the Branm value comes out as 1.21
